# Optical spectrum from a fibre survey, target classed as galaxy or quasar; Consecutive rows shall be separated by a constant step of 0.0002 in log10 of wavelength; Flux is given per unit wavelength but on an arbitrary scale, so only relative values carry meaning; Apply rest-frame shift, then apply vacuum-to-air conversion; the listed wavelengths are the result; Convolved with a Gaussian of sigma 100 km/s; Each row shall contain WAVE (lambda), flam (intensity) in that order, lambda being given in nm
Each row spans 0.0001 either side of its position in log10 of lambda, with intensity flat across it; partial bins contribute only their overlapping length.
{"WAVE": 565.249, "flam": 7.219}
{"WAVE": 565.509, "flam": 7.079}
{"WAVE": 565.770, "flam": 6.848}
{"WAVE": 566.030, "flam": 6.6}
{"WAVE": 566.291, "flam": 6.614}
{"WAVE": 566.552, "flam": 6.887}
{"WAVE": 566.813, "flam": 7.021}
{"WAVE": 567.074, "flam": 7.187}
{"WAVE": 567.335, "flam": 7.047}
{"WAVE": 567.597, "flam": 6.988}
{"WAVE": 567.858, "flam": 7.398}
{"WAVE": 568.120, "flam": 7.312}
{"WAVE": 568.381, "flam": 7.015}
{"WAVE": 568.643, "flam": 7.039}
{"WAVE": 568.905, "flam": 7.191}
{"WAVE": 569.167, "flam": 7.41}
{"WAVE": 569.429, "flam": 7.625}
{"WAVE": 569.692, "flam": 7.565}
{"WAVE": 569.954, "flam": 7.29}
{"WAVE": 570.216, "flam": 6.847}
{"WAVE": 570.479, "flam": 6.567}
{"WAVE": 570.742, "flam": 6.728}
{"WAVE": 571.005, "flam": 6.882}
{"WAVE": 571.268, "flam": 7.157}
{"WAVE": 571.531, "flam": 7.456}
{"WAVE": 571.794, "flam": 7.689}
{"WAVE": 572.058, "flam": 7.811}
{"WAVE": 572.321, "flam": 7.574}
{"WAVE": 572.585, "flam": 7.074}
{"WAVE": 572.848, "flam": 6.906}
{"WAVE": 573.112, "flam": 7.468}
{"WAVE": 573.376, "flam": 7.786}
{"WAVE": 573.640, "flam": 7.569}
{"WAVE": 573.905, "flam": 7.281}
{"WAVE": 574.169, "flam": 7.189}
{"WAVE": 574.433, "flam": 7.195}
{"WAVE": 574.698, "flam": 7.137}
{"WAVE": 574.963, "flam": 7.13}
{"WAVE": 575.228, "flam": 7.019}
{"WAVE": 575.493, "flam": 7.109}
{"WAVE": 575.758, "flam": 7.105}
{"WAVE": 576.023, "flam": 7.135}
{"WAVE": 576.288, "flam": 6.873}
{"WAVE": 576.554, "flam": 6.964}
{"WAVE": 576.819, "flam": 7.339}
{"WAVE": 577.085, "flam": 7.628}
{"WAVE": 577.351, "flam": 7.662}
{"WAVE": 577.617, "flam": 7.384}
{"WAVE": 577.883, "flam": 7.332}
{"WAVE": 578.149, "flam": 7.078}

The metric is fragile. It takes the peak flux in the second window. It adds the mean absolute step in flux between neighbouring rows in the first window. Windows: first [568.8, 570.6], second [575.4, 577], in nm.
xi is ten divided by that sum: 1.32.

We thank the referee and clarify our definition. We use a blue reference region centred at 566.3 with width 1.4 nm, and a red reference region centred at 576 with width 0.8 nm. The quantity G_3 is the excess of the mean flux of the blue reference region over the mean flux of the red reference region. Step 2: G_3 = -0.2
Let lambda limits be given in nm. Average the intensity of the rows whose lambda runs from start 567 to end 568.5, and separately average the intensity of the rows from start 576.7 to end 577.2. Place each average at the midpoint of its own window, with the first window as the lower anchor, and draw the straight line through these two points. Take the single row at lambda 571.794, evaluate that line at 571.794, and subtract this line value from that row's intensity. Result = 0.39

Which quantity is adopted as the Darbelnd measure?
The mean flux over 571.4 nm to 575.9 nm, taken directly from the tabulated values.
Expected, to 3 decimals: 7.323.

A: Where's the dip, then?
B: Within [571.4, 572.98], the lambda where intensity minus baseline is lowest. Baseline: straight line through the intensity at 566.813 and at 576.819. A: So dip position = 572.848 nm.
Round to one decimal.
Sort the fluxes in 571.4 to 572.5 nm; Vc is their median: 7.6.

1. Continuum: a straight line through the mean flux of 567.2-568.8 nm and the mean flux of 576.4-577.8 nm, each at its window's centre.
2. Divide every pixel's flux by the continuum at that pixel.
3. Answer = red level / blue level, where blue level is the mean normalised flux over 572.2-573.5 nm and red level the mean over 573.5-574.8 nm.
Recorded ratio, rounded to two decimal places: 0.98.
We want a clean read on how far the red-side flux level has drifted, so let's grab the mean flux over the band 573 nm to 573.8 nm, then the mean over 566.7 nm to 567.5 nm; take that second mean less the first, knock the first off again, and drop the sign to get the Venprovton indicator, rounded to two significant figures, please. 8.1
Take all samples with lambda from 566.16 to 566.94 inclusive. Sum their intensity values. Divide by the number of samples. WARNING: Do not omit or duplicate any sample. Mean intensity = 6.84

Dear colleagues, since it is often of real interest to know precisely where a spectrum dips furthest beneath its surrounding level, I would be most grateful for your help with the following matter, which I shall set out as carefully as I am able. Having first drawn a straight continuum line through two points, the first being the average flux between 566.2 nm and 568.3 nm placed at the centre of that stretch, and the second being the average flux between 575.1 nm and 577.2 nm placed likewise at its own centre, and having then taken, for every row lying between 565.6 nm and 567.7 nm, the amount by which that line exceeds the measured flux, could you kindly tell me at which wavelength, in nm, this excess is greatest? 566.030 nm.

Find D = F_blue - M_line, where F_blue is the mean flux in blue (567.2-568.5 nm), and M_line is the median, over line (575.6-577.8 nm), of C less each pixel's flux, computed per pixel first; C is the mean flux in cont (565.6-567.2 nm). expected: 7.53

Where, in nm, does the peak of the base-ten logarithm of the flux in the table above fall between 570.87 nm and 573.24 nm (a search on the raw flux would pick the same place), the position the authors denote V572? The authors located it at 572.058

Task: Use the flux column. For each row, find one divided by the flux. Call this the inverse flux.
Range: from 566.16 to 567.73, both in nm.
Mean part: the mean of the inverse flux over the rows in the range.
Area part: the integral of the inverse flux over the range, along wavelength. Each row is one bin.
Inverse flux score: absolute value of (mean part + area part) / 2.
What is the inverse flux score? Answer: 0.185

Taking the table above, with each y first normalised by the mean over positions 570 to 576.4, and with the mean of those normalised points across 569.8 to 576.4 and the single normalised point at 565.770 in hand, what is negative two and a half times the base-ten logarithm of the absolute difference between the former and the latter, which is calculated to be 3.3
